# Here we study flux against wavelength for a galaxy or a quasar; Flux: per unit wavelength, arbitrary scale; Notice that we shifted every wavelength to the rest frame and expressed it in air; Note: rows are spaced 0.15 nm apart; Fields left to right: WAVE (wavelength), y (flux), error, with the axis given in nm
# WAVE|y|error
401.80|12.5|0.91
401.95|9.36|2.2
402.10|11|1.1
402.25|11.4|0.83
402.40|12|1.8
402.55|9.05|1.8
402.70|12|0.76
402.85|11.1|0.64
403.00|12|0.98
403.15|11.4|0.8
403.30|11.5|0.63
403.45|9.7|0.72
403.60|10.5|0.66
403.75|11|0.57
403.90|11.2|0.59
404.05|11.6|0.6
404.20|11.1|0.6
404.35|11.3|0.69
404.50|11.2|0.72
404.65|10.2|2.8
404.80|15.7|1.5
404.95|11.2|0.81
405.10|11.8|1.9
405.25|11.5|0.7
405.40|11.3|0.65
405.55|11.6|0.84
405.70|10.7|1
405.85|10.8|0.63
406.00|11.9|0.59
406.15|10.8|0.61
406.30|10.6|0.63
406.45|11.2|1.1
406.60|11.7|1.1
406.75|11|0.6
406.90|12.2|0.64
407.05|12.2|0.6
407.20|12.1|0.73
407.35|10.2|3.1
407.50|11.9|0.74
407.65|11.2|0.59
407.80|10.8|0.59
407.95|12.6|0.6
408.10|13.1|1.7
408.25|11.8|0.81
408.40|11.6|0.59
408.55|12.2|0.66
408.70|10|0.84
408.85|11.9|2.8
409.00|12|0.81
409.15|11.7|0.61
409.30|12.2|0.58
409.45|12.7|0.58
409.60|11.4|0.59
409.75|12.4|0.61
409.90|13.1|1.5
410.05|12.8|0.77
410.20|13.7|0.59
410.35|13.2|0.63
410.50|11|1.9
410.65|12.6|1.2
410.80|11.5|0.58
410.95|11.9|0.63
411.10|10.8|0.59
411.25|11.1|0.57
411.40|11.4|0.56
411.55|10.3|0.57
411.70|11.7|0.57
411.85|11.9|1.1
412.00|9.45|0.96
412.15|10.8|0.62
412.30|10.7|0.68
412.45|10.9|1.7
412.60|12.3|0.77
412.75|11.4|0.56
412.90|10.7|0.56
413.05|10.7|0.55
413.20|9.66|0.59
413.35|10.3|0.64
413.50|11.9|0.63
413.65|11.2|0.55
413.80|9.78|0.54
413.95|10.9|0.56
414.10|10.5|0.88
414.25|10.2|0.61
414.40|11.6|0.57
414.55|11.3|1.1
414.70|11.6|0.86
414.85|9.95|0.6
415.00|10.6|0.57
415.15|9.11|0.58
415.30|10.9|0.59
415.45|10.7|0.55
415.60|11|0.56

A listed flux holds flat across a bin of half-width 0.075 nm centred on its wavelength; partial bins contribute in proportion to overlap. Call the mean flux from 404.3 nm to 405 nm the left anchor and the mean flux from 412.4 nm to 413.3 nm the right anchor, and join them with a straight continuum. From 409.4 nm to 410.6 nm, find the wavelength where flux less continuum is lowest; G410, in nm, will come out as 410.50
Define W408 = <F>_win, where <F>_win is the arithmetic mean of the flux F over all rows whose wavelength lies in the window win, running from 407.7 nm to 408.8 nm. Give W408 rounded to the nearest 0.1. 11.7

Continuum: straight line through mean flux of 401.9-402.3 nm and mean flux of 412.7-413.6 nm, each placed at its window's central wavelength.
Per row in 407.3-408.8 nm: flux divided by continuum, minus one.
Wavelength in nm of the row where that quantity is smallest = 408.70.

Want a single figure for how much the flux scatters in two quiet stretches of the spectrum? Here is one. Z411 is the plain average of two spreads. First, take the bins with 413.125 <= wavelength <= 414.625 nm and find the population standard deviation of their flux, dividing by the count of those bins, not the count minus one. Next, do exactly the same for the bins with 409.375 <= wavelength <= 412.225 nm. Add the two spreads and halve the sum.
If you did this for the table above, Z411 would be 0.89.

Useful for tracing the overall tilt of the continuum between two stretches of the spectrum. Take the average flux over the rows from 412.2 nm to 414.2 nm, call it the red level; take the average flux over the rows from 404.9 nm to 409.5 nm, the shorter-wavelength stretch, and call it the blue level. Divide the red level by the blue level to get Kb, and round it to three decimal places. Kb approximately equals 0.937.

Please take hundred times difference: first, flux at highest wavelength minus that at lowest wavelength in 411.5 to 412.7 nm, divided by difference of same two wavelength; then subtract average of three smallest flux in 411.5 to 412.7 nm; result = -825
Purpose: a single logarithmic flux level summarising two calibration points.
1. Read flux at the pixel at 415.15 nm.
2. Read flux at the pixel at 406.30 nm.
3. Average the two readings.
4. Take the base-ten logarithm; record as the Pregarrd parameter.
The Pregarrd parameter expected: 0.99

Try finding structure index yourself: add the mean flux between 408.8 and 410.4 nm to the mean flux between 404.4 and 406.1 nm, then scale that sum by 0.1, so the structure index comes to 2.41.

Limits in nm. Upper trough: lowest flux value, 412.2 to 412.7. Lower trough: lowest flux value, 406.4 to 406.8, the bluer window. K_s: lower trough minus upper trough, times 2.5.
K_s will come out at 1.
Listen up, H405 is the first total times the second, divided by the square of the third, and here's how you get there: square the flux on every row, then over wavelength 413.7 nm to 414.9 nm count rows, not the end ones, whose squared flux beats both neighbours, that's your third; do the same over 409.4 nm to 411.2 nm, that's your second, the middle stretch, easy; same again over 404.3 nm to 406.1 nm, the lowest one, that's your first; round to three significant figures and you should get 1.33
